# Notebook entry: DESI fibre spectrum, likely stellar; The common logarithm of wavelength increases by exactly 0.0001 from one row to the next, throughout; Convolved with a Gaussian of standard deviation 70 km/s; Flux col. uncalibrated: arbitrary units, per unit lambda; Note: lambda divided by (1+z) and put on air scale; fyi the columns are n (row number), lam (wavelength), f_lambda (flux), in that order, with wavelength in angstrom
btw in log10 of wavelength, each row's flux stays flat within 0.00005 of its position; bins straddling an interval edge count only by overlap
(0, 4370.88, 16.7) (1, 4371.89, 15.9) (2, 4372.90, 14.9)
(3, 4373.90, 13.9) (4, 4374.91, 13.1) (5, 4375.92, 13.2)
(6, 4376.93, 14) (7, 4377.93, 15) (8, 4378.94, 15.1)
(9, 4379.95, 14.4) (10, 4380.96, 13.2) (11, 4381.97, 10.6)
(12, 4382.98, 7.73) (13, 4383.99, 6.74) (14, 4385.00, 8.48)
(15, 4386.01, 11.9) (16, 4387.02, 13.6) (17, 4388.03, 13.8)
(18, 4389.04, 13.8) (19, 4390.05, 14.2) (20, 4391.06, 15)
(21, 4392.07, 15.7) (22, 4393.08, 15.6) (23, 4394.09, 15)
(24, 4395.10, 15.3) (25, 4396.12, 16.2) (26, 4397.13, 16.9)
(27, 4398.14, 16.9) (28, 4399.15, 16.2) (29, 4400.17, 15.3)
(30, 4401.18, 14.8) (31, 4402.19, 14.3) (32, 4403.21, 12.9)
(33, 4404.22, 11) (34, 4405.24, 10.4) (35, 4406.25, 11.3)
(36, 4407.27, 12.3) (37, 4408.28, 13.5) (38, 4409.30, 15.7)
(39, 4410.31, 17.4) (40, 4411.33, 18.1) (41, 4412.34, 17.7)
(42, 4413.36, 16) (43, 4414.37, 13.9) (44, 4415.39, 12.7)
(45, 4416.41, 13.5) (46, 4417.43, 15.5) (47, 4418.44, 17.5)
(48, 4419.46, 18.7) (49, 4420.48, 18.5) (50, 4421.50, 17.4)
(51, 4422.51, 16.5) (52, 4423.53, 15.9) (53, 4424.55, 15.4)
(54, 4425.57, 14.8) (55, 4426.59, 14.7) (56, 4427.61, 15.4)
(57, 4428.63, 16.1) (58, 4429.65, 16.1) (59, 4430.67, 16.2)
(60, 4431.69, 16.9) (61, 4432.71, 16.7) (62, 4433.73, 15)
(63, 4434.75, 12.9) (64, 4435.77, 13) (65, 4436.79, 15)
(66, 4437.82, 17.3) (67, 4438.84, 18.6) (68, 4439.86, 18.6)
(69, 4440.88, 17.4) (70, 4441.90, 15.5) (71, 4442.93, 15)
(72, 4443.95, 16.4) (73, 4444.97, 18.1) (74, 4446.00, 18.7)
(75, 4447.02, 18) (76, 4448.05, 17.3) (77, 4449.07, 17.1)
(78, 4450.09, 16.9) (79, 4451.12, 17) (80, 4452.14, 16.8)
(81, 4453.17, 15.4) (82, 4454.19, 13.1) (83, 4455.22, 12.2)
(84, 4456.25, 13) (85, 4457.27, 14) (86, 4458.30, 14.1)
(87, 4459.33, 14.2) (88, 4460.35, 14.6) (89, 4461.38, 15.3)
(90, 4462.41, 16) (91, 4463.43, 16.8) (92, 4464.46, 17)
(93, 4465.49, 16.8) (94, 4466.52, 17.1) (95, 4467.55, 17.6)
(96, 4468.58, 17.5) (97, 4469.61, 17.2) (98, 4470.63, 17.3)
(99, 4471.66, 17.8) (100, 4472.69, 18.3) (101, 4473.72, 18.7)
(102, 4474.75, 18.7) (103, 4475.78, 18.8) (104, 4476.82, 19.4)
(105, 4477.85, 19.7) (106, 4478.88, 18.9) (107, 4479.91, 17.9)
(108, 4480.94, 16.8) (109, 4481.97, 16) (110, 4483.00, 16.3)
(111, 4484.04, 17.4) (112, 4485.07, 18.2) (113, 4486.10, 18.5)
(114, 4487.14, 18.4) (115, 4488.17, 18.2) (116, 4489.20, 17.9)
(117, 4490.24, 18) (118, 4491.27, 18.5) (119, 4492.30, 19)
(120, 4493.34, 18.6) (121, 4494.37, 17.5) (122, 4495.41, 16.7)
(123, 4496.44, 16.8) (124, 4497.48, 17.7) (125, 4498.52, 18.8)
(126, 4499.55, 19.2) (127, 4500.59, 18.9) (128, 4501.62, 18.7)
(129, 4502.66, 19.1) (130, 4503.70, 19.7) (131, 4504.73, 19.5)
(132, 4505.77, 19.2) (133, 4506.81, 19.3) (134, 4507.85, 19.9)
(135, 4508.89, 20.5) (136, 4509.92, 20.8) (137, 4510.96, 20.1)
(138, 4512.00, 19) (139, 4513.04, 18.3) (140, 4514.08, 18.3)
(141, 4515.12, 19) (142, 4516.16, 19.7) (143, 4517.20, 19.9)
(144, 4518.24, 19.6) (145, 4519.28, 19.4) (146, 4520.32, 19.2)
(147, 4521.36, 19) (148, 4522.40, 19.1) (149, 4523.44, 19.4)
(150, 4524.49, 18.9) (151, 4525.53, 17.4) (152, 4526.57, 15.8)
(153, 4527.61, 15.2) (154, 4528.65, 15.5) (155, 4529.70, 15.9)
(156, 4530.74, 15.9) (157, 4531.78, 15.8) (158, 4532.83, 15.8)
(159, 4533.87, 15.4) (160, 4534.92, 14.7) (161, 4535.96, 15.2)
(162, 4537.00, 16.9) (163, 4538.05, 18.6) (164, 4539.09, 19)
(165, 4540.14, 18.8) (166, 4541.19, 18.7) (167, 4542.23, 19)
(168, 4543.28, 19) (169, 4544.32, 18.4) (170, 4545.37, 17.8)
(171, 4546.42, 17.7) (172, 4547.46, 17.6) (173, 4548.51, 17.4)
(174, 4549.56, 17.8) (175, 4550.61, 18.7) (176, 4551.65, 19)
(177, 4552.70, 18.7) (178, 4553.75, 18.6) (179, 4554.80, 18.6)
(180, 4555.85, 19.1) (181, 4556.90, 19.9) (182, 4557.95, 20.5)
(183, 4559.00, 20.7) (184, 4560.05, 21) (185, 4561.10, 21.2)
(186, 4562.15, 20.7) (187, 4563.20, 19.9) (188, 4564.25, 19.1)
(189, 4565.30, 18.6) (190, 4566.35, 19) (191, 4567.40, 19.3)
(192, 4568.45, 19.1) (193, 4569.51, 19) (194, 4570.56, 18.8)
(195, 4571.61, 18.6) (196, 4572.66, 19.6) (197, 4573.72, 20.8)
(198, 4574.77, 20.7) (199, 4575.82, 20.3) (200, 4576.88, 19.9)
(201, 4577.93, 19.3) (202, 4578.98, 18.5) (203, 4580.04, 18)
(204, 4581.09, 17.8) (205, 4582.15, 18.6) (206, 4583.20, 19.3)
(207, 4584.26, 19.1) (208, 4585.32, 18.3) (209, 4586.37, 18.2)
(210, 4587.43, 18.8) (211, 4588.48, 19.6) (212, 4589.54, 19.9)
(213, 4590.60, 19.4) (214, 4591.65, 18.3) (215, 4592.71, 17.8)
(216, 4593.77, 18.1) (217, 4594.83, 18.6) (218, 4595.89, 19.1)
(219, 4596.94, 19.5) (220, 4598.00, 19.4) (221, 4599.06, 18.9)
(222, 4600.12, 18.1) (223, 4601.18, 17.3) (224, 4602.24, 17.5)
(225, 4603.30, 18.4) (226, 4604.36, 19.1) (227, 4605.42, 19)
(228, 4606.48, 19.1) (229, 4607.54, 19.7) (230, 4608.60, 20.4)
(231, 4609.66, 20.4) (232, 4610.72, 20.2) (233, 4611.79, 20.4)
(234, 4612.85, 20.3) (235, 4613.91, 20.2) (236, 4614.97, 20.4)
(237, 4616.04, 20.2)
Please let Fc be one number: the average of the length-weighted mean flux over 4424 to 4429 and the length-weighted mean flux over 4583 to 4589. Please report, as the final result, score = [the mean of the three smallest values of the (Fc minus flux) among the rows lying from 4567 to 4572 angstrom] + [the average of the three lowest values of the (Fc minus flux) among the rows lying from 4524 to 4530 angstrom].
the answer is -2.4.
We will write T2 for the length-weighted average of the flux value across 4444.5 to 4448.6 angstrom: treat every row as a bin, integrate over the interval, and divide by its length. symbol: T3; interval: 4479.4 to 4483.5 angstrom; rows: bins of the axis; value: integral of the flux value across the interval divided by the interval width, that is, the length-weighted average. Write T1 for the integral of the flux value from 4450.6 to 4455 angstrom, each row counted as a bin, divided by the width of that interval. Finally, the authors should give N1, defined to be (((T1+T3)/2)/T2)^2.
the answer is 0.80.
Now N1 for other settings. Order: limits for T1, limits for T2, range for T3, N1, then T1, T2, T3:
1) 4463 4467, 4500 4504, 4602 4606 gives 0.87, 17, 19.1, 18.6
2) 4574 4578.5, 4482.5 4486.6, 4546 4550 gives 1.15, 20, 17.6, 17.6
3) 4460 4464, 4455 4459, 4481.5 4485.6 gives 1.48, 16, 13.4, 17.0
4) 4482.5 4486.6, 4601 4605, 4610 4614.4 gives 1.09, 18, 18.2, 20.3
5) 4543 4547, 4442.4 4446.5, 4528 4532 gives 1.00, 18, 17.0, 15.8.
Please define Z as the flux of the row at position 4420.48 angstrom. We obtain 18.5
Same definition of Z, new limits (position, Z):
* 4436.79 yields 15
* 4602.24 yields 17.5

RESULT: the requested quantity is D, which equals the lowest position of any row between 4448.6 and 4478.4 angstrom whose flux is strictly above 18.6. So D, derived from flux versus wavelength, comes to 4473.72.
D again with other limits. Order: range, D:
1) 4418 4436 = 4419.46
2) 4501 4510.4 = 4501.62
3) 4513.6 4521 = 4515.12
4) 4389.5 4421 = 4419.46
